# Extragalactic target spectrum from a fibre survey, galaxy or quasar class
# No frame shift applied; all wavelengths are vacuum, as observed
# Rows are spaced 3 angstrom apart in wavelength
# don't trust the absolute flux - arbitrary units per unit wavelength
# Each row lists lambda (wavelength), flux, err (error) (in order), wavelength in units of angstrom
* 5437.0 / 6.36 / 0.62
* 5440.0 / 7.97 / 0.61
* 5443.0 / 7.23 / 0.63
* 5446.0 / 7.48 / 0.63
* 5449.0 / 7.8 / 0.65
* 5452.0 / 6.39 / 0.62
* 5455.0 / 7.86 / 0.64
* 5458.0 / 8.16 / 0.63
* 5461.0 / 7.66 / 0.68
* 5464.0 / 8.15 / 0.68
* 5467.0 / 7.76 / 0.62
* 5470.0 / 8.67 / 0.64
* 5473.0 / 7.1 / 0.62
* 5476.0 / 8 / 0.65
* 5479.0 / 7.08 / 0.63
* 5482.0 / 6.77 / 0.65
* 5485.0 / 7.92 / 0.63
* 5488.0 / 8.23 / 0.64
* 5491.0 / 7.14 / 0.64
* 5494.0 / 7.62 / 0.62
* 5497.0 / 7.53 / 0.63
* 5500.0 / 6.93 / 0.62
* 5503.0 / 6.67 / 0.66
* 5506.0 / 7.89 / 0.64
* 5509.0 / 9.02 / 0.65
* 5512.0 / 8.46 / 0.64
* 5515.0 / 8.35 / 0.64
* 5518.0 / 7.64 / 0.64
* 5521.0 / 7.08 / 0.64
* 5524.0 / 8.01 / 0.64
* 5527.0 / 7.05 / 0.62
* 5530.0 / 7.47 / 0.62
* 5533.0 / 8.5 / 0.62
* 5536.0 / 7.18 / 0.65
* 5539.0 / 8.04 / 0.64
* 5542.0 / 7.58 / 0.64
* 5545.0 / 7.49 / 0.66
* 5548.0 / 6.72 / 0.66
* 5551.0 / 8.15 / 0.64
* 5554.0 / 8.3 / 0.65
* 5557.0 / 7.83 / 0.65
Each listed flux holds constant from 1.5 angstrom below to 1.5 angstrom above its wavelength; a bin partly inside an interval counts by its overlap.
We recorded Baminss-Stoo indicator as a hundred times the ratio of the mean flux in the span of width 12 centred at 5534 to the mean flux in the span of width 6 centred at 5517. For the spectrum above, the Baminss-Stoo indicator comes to 98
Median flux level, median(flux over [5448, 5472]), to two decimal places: 7.83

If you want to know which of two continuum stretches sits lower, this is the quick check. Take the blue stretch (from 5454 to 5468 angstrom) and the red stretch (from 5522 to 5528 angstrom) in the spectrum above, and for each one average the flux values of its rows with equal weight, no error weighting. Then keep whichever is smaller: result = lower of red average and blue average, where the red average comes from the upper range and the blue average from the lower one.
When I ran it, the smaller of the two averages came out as 7.53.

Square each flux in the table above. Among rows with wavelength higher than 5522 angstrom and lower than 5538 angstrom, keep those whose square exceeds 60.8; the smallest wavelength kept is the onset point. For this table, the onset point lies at 5524.0 angstrom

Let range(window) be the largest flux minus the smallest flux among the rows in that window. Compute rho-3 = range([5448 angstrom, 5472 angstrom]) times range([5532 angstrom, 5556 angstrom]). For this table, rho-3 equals 4.1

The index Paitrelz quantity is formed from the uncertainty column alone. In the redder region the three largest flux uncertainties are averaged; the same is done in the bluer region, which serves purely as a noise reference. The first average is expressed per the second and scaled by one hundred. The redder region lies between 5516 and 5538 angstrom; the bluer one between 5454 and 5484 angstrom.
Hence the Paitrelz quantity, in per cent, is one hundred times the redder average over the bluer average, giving 96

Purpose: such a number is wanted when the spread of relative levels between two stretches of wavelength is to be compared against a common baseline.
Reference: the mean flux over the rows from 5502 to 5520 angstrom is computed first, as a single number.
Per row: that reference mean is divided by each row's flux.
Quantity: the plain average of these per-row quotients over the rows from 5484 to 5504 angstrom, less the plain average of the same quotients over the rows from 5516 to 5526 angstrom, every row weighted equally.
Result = 0.023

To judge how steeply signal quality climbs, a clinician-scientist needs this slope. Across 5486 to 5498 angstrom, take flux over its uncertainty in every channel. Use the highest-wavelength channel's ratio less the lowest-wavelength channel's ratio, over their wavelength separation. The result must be -0.10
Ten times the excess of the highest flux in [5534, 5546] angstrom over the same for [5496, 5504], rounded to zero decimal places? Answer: 5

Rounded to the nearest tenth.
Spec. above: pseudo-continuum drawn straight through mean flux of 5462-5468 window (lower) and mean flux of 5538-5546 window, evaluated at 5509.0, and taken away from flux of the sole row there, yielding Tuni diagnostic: 1.2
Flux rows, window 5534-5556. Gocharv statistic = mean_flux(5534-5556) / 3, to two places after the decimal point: 2.55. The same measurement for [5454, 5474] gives 2.64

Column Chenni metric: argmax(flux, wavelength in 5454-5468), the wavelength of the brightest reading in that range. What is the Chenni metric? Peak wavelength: 5458.0 angstrom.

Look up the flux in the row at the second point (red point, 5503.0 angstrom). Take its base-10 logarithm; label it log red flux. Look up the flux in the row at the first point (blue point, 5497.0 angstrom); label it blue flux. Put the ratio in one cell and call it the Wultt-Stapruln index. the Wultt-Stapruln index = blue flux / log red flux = 9.1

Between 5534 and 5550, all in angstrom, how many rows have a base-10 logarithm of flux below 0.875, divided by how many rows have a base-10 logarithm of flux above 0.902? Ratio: 3.0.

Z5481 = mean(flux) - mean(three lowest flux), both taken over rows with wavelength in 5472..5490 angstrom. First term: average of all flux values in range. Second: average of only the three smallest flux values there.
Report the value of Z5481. 0.53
